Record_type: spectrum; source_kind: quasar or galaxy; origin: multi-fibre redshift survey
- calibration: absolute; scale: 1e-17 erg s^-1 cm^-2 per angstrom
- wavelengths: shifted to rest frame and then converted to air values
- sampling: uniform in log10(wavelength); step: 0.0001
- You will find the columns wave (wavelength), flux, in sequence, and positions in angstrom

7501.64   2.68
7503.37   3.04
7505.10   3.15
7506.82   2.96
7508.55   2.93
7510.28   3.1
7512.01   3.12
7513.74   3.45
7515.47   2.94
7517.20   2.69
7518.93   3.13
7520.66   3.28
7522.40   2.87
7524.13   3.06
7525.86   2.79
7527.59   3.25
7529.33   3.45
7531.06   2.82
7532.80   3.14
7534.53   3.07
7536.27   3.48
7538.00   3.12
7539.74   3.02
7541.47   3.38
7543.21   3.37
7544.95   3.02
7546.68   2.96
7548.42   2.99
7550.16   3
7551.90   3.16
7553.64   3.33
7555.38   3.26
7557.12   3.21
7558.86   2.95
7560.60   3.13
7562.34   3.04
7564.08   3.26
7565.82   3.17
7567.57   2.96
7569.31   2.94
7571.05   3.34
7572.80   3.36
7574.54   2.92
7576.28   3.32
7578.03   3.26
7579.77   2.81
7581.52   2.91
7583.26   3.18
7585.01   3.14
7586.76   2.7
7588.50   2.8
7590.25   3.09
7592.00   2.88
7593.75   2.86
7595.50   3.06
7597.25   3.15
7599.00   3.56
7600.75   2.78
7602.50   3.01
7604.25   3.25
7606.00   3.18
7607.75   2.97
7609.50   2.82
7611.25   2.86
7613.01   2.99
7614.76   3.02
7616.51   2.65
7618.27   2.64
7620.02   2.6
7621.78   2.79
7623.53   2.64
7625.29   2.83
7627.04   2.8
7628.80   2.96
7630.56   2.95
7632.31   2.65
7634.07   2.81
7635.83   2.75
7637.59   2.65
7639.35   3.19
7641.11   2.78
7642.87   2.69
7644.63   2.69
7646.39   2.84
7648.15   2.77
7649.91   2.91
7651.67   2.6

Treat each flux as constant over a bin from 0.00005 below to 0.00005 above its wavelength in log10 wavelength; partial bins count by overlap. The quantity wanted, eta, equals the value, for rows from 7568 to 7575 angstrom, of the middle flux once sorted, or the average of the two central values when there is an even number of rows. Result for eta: 3.14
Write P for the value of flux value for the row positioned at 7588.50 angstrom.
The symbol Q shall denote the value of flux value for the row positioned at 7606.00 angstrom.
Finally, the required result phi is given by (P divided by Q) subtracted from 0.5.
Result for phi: -0.38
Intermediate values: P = 2.8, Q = 3.18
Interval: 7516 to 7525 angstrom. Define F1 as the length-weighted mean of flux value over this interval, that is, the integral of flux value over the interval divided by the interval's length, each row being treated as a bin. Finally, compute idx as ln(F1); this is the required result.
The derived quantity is 1.10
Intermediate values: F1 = 3.00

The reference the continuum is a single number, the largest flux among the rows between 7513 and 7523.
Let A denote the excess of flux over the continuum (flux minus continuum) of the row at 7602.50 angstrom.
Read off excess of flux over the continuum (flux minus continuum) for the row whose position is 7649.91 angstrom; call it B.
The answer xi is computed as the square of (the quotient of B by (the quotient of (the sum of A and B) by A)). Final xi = 0.059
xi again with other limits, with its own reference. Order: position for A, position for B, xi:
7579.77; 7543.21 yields 0.005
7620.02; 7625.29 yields 0.129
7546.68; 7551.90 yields 0.033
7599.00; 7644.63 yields 0.017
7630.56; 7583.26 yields 0.031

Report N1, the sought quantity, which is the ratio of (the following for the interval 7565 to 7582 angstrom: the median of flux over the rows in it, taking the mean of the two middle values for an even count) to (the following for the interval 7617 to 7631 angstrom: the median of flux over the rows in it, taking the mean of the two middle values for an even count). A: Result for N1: 1.10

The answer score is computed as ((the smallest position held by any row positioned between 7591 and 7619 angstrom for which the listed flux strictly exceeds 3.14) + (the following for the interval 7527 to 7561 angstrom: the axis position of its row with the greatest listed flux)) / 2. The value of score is 7566.8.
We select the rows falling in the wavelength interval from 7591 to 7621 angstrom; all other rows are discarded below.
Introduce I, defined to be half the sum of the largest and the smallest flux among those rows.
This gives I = 3.08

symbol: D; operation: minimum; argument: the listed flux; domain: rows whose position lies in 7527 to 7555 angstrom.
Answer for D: 2.82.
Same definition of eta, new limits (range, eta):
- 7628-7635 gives 2.88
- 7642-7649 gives 2.73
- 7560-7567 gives 3.15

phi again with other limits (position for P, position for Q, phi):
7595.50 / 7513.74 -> -0.39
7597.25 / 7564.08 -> -0.47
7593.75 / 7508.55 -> -0.48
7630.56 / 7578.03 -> -0.40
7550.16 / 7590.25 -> -0.47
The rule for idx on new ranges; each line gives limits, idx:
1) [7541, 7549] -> 1.14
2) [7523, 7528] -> 1.10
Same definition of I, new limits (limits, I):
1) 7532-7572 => 3.21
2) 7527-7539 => 3.15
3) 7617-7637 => 2.78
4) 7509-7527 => 3.07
